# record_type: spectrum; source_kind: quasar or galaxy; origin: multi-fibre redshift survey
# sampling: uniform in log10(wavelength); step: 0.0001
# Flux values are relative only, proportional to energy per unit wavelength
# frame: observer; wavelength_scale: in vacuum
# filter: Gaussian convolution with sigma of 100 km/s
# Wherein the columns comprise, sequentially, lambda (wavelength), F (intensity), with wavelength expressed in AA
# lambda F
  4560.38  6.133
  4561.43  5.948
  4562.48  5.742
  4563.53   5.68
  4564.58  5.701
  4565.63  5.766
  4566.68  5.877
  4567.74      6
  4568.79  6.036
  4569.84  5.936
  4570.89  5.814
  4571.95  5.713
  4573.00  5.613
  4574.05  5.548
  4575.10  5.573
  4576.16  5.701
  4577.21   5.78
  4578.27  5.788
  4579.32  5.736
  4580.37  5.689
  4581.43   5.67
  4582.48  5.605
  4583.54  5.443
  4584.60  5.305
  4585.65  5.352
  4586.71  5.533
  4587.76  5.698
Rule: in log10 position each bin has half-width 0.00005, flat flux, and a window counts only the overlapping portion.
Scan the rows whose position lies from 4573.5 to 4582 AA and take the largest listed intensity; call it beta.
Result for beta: 5.788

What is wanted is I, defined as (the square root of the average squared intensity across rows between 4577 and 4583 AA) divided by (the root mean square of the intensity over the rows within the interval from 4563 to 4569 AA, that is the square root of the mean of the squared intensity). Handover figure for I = 0.98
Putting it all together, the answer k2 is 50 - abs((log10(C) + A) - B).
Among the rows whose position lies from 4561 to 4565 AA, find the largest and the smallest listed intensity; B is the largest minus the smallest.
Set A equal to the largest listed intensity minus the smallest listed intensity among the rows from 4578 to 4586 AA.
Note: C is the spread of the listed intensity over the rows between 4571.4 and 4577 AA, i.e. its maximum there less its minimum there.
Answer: 49.4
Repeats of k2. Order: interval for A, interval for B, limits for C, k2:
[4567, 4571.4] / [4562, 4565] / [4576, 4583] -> 49.4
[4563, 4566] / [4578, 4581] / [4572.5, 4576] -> 48.8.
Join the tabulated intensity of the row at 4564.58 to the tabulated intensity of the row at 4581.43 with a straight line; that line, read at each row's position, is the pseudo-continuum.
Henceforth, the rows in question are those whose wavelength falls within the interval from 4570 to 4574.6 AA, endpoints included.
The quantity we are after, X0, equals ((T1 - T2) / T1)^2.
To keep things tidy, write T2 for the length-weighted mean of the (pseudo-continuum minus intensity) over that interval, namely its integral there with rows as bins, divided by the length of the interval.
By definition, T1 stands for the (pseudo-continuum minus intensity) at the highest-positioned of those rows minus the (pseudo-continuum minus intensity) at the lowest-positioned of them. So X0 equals 1.0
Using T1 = 0.26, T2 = -0.006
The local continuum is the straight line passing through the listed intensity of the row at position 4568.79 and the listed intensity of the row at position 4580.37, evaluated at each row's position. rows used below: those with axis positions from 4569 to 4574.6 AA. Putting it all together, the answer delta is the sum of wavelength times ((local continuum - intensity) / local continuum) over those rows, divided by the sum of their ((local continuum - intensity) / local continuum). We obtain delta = 4572.6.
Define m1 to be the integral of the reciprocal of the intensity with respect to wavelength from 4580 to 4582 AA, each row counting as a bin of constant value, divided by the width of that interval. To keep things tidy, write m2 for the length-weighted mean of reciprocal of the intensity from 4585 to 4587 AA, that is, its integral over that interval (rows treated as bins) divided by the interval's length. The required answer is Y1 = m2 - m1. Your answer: 0.008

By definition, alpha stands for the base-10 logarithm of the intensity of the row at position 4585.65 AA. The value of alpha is 0.729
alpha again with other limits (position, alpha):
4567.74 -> 0.778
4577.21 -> 0.762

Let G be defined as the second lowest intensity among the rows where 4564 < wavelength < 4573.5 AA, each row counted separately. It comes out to 5.701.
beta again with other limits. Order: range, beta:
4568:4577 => 6.036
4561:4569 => 6.036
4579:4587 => 5.736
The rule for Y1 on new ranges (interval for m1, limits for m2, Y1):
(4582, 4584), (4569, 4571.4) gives -0.011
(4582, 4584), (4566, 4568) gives -0.012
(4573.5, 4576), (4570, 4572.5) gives -0.006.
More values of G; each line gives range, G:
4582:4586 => 5.352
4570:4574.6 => 5.613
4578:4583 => 5.67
